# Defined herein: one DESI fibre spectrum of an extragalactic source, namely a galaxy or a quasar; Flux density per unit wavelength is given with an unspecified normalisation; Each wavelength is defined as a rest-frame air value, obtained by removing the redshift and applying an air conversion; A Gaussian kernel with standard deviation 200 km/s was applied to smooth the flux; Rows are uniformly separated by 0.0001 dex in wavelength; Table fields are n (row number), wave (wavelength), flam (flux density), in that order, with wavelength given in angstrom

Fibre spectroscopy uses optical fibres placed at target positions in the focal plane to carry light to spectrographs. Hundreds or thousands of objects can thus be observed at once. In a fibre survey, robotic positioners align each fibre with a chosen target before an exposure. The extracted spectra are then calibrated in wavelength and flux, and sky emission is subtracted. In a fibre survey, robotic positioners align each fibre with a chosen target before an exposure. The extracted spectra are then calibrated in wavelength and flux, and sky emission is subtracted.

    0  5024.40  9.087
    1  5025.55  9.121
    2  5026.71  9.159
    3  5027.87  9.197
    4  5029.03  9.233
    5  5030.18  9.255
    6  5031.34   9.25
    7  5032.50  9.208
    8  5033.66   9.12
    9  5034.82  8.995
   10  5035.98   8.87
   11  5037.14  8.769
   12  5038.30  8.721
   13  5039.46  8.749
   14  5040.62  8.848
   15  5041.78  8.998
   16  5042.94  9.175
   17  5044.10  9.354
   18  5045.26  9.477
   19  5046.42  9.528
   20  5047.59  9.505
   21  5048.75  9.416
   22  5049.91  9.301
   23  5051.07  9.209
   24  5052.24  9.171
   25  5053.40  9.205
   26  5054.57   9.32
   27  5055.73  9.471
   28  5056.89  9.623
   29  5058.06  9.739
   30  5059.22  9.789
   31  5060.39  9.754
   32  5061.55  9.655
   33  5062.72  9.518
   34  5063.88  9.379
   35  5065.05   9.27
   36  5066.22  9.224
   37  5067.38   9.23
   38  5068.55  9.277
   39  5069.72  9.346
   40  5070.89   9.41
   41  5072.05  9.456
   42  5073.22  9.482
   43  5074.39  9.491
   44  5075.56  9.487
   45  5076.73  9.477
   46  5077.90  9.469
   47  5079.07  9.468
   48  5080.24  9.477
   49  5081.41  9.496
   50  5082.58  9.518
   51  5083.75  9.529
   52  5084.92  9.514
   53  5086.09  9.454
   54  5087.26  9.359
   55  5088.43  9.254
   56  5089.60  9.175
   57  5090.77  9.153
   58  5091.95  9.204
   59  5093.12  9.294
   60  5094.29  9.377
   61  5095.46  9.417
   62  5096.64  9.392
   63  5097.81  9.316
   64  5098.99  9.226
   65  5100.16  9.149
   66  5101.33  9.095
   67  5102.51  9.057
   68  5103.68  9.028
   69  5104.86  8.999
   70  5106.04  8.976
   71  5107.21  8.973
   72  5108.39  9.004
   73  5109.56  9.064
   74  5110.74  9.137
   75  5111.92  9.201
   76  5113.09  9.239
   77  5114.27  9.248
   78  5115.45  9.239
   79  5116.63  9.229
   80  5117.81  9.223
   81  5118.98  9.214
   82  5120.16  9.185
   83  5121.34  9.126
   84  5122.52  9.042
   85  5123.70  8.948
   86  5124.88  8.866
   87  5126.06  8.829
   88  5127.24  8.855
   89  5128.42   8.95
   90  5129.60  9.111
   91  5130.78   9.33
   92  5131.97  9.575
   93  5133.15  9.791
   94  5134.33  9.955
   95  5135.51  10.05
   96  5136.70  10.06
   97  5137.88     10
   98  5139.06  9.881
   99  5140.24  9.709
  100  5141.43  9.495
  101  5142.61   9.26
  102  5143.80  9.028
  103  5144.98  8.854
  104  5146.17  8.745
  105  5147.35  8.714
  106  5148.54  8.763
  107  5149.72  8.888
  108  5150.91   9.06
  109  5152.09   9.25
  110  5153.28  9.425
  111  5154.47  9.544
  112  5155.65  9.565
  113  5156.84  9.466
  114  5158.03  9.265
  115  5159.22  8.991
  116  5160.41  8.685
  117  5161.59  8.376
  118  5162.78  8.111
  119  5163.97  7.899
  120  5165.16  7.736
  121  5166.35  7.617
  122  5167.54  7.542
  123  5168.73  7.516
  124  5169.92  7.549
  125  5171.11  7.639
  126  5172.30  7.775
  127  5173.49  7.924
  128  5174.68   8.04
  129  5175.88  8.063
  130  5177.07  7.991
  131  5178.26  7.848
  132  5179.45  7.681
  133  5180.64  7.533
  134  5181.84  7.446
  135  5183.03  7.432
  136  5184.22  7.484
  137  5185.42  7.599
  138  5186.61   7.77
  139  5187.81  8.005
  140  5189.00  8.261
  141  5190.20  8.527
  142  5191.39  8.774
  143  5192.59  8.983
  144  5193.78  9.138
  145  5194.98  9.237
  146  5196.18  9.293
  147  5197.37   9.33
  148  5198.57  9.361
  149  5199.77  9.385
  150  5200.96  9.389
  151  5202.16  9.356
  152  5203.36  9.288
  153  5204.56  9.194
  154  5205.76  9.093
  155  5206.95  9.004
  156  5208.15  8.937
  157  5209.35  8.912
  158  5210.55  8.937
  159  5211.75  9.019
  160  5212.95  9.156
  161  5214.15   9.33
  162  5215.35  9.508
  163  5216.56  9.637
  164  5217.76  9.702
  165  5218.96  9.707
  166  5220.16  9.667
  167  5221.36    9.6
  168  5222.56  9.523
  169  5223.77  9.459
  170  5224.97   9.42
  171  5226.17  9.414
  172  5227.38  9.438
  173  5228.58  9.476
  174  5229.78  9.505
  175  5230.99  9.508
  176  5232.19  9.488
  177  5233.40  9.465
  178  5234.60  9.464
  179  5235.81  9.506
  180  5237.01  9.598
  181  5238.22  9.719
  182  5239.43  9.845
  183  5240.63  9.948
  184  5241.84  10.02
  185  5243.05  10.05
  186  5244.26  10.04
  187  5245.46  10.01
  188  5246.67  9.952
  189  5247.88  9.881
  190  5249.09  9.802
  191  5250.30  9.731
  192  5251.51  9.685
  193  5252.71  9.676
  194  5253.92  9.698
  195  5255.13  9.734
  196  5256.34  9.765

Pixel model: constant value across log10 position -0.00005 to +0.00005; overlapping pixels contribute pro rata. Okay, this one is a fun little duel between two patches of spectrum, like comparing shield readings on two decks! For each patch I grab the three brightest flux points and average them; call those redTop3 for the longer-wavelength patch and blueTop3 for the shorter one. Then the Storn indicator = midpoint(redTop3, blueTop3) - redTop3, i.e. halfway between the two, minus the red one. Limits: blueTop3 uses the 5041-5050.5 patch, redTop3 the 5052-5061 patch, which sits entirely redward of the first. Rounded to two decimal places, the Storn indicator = -0.13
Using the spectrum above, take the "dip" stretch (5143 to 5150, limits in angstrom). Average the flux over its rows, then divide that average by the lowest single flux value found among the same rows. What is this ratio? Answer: 1.01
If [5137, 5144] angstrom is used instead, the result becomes 1.06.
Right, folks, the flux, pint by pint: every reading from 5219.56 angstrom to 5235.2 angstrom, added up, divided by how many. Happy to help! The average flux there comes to 9.5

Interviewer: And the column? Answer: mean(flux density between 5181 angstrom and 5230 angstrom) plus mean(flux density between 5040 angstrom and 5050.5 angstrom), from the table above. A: 18.3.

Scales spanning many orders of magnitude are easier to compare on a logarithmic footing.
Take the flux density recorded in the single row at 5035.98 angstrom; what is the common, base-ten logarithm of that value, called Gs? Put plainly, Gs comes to 0.948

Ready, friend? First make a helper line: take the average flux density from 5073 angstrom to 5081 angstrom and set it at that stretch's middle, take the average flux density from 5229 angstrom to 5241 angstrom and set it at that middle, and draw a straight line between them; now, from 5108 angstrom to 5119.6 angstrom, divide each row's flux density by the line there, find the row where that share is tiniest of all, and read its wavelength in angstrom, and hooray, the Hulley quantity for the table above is 5108.39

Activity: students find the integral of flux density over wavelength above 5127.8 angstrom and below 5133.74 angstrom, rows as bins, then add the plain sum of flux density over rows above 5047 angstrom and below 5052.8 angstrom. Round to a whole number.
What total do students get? 102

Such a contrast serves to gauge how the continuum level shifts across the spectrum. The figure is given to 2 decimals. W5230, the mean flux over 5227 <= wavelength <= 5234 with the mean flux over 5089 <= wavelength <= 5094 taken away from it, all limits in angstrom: 0.27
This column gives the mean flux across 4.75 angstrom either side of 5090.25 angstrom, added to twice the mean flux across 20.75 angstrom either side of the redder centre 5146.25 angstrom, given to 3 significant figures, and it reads 27.5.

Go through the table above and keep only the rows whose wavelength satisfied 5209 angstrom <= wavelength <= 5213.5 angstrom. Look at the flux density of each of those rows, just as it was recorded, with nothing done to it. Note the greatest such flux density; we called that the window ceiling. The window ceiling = 9.156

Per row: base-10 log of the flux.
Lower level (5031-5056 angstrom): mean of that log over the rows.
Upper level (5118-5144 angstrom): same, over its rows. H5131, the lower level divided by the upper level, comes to 0.99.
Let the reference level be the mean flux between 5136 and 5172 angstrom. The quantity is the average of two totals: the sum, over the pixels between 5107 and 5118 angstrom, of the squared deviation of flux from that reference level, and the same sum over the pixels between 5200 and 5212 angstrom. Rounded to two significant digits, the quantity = 1.2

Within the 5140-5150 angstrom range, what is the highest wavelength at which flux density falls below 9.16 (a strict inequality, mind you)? 5149.72 angstrom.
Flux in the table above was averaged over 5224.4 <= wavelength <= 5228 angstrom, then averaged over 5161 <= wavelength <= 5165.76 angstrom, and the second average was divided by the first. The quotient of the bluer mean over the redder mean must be 0.85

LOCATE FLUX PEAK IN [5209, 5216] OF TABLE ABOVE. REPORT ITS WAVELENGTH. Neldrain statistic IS 5215.35 angstrom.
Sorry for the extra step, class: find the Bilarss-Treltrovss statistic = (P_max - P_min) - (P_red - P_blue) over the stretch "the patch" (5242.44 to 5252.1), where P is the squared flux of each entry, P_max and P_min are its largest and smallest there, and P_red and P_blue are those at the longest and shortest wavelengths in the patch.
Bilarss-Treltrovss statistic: 14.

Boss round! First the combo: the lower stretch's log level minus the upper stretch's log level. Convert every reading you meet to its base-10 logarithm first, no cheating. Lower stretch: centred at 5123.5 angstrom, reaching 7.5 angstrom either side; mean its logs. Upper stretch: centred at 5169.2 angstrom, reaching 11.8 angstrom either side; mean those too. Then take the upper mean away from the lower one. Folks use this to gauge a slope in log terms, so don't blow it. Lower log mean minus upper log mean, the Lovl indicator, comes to 0.06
